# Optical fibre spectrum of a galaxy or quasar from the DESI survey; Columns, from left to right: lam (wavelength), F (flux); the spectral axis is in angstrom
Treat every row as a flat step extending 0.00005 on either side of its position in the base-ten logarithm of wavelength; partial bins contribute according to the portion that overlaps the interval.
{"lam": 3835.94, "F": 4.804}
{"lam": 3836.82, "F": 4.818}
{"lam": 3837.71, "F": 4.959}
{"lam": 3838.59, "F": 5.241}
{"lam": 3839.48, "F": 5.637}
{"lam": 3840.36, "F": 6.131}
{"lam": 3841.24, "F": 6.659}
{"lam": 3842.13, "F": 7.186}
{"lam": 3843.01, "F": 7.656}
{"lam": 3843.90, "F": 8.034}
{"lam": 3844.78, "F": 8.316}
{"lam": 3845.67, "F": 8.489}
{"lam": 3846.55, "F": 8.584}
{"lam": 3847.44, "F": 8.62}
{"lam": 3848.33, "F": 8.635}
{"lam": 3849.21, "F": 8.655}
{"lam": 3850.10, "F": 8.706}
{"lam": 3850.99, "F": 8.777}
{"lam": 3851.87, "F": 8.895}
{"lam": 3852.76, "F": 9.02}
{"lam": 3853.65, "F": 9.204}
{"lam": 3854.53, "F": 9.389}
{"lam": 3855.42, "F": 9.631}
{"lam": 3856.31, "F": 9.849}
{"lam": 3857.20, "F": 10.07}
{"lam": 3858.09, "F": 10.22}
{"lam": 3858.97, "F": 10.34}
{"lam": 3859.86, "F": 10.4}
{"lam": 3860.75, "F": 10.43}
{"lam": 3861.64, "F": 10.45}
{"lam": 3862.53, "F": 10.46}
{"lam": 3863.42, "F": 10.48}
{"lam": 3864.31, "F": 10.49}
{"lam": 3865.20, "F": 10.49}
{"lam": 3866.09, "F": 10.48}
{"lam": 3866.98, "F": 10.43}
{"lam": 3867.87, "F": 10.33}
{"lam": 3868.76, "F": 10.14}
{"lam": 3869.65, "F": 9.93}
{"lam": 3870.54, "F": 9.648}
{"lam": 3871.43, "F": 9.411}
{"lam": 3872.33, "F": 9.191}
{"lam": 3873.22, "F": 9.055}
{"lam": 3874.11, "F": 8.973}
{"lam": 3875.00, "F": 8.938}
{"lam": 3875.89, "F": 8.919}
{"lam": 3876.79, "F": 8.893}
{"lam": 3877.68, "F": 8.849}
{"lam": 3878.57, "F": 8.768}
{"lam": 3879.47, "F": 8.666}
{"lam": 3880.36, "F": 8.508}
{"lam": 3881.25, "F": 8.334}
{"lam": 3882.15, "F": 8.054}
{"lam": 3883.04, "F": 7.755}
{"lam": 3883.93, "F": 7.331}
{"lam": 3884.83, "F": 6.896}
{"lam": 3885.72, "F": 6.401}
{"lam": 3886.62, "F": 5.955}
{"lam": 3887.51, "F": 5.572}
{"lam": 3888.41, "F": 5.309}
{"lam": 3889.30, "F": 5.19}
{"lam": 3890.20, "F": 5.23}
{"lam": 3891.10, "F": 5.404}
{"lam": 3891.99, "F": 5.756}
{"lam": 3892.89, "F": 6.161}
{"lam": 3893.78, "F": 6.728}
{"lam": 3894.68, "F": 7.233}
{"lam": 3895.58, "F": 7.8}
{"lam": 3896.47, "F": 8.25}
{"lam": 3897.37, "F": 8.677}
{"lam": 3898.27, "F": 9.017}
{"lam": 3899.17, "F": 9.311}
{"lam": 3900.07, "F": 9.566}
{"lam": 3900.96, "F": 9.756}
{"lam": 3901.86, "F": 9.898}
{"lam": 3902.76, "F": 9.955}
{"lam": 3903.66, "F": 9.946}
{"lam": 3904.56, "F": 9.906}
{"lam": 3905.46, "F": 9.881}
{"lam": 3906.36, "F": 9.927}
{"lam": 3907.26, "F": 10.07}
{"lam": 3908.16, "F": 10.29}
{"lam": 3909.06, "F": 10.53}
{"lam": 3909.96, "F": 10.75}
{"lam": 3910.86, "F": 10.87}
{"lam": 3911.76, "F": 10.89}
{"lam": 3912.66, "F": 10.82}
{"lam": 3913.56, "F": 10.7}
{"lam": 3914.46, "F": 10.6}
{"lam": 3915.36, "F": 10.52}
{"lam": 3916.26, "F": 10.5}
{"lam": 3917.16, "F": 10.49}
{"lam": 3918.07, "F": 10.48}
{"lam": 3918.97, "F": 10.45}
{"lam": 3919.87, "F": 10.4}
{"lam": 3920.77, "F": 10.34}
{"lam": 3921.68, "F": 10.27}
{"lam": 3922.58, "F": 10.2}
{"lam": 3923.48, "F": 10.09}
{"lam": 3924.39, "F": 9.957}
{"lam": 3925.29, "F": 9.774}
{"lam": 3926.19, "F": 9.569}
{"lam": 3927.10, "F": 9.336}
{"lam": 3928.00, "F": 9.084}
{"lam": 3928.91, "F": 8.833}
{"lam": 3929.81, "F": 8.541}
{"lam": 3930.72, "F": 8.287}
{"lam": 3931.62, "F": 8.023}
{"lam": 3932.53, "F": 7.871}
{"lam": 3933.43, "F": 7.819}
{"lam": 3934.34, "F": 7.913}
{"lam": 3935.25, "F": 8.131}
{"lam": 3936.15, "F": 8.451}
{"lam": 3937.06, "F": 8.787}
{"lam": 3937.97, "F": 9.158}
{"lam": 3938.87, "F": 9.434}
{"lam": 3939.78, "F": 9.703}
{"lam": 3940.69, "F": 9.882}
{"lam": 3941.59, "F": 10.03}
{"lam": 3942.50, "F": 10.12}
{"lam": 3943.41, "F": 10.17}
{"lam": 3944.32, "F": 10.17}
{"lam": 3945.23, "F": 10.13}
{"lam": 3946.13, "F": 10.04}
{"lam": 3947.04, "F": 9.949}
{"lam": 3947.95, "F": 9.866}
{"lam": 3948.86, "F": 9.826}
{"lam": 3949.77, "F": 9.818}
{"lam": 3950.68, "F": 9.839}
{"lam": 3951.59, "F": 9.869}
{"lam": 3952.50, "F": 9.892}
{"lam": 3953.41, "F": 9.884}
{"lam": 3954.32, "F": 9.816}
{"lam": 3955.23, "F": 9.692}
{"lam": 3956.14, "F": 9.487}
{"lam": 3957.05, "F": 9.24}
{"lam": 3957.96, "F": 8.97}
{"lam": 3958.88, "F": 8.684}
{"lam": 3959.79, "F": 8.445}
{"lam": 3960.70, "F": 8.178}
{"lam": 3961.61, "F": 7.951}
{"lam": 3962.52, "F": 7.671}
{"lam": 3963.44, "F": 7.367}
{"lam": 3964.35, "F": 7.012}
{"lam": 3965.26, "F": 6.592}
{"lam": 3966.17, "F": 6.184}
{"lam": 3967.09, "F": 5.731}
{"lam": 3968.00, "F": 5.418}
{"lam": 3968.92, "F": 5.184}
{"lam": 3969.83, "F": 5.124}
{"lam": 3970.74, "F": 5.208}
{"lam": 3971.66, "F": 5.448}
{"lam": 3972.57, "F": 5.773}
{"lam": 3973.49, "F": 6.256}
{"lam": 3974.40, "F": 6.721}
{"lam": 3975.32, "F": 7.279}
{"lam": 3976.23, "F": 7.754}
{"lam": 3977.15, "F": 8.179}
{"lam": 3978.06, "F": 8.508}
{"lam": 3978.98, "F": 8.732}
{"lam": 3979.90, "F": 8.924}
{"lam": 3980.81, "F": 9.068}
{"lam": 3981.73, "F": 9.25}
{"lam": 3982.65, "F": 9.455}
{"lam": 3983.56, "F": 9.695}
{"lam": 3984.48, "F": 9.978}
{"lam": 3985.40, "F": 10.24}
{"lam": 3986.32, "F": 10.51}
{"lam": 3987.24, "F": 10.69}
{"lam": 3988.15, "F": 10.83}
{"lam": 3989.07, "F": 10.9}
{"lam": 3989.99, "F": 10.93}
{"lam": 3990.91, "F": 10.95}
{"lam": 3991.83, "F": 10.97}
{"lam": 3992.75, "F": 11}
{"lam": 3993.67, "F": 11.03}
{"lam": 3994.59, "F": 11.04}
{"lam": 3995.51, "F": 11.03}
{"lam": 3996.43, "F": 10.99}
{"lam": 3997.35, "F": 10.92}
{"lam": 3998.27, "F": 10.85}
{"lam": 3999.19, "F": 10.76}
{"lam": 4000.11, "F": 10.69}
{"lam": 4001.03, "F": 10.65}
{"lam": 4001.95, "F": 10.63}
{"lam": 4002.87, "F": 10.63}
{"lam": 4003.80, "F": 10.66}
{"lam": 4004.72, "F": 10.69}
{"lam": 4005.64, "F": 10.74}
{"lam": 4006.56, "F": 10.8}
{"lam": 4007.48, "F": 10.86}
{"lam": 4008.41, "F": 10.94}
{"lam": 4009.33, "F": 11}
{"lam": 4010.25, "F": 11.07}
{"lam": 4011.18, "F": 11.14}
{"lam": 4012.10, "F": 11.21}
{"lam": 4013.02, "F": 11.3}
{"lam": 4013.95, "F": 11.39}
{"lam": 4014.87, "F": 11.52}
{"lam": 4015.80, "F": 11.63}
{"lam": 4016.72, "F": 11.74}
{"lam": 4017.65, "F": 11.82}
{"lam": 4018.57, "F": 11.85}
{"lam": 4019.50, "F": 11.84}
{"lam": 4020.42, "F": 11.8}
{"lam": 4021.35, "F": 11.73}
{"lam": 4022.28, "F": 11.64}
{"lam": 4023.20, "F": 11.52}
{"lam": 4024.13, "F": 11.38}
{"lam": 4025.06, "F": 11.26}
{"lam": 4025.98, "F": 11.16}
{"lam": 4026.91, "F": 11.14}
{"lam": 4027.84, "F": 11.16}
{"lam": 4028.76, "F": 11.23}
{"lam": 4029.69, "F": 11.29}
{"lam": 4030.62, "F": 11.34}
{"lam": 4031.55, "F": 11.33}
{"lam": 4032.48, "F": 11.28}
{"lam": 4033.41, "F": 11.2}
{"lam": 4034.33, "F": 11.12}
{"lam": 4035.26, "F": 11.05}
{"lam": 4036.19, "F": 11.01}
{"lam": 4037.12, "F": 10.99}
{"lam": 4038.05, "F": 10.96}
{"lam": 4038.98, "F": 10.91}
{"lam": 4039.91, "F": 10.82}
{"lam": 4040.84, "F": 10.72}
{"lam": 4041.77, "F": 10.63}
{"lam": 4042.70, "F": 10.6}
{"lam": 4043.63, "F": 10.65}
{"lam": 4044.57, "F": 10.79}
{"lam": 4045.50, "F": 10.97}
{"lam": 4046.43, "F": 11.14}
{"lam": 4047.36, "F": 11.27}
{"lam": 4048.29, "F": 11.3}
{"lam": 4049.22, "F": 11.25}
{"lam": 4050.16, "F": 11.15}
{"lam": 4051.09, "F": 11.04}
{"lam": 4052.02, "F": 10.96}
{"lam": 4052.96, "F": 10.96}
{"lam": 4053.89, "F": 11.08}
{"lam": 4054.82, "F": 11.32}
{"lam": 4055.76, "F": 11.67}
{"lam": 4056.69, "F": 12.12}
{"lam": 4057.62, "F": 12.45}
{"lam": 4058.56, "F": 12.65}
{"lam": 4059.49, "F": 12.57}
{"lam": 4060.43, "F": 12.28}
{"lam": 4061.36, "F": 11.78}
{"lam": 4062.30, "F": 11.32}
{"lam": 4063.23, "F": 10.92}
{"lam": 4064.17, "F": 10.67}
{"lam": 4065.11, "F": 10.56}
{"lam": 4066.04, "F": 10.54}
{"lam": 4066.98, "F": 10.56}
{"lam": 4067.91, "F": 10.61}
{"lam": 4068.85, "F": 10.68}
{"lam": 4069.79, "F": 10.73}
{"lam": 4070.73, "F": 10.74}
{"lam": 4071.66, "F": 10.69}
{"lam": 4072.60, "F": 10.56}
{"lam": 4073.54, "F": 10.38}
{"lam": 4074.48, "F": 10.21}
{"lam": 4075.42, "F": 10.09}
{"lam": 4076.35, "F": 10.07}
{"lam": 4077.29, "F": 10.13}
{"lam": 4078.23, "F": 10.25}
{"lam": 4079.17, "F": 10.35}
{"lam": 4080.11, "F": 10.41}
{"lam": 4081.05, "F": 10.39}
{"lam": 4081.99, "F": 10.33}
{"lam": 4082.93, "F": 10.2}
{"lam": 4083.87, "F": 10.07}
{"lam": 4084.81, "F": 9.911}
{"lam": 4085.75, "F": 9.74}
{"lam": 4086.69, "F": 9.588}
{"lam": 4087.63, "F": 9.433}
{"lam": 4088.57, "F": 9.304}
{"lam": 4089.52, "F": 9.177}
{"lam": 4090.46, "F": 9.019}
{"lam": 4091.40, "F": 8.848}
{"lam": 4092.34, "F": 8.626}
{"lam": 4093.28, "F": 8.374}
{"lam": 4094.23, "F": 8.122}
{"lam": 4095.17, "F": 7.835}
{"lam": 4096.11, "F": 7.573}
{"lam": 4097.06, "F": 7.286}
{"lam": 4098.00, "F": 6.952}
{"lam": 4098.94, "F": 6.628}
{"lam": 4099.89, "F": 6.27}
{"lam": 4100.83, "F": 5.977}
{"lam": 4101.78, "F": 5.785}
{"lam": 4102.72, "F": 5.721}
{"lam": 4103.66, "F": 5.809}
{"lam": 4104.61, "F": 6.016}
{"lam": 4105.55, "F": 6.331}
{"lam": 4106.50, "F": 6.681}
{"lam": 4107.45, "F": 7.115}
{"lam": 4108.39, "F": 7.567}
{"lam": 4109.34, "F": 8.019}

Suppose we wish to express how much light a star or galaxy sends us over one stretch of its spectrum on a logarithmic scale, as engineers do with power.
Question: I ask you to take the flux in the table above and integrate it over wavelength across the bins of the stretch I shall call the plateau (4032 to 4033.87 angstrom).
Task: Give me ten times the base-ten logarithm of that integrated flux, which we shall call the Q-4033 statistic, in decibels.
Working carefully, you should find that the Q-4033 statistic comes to 13.2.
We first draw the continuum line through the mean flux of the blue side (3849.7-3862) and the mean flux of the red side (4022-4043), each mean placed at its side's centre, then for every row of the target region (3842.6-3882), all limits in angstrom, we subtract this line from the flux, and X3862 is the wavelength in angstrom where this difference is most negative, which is 3843.01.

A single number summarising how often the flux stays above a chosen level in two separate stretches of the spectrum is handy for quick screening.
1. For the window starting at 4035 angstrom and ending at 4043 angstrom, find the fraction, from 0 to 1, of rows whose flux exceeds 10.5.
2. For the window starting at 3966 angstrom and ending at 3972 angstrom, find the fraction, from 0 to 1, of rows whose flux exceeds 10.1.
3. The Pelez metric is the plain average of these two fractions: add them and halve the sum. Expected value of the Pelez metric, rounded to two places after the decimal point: 0.50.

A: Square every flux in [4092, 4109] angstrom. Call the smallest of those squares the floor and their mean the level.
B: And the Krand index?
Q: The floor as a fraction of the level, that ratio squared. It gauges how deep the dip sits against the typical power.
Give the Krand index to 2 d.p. 0.45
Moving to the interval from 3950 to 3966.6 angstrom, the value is 0.26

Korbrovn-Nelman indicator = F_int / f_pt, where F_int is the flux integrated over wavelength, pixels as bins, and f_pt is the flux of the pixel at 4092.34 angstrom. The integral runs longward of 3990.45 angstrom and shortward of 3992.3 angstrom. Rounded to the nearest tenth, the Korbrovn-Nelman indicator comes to 2.3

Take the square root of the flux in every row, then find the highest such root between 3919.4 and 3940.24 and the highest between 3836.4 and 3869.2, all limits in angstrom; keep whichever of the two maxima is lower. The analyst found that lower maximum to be 3.22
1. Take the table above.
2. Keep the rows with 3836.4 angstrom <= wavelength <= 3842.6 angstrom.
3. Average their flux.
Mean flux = 5.8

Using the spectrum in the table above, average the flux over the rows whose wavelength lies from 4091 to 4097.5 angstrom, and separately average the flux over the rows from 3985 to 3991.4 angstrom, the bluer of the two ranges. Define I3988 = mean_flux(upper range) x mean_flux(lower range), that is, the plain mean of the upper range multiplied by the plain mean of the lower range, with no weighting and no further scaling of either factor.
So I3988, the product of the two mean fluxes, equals 87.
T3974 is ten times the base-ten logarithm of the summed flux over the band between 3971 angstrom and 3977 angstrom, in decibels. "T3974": 15.9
